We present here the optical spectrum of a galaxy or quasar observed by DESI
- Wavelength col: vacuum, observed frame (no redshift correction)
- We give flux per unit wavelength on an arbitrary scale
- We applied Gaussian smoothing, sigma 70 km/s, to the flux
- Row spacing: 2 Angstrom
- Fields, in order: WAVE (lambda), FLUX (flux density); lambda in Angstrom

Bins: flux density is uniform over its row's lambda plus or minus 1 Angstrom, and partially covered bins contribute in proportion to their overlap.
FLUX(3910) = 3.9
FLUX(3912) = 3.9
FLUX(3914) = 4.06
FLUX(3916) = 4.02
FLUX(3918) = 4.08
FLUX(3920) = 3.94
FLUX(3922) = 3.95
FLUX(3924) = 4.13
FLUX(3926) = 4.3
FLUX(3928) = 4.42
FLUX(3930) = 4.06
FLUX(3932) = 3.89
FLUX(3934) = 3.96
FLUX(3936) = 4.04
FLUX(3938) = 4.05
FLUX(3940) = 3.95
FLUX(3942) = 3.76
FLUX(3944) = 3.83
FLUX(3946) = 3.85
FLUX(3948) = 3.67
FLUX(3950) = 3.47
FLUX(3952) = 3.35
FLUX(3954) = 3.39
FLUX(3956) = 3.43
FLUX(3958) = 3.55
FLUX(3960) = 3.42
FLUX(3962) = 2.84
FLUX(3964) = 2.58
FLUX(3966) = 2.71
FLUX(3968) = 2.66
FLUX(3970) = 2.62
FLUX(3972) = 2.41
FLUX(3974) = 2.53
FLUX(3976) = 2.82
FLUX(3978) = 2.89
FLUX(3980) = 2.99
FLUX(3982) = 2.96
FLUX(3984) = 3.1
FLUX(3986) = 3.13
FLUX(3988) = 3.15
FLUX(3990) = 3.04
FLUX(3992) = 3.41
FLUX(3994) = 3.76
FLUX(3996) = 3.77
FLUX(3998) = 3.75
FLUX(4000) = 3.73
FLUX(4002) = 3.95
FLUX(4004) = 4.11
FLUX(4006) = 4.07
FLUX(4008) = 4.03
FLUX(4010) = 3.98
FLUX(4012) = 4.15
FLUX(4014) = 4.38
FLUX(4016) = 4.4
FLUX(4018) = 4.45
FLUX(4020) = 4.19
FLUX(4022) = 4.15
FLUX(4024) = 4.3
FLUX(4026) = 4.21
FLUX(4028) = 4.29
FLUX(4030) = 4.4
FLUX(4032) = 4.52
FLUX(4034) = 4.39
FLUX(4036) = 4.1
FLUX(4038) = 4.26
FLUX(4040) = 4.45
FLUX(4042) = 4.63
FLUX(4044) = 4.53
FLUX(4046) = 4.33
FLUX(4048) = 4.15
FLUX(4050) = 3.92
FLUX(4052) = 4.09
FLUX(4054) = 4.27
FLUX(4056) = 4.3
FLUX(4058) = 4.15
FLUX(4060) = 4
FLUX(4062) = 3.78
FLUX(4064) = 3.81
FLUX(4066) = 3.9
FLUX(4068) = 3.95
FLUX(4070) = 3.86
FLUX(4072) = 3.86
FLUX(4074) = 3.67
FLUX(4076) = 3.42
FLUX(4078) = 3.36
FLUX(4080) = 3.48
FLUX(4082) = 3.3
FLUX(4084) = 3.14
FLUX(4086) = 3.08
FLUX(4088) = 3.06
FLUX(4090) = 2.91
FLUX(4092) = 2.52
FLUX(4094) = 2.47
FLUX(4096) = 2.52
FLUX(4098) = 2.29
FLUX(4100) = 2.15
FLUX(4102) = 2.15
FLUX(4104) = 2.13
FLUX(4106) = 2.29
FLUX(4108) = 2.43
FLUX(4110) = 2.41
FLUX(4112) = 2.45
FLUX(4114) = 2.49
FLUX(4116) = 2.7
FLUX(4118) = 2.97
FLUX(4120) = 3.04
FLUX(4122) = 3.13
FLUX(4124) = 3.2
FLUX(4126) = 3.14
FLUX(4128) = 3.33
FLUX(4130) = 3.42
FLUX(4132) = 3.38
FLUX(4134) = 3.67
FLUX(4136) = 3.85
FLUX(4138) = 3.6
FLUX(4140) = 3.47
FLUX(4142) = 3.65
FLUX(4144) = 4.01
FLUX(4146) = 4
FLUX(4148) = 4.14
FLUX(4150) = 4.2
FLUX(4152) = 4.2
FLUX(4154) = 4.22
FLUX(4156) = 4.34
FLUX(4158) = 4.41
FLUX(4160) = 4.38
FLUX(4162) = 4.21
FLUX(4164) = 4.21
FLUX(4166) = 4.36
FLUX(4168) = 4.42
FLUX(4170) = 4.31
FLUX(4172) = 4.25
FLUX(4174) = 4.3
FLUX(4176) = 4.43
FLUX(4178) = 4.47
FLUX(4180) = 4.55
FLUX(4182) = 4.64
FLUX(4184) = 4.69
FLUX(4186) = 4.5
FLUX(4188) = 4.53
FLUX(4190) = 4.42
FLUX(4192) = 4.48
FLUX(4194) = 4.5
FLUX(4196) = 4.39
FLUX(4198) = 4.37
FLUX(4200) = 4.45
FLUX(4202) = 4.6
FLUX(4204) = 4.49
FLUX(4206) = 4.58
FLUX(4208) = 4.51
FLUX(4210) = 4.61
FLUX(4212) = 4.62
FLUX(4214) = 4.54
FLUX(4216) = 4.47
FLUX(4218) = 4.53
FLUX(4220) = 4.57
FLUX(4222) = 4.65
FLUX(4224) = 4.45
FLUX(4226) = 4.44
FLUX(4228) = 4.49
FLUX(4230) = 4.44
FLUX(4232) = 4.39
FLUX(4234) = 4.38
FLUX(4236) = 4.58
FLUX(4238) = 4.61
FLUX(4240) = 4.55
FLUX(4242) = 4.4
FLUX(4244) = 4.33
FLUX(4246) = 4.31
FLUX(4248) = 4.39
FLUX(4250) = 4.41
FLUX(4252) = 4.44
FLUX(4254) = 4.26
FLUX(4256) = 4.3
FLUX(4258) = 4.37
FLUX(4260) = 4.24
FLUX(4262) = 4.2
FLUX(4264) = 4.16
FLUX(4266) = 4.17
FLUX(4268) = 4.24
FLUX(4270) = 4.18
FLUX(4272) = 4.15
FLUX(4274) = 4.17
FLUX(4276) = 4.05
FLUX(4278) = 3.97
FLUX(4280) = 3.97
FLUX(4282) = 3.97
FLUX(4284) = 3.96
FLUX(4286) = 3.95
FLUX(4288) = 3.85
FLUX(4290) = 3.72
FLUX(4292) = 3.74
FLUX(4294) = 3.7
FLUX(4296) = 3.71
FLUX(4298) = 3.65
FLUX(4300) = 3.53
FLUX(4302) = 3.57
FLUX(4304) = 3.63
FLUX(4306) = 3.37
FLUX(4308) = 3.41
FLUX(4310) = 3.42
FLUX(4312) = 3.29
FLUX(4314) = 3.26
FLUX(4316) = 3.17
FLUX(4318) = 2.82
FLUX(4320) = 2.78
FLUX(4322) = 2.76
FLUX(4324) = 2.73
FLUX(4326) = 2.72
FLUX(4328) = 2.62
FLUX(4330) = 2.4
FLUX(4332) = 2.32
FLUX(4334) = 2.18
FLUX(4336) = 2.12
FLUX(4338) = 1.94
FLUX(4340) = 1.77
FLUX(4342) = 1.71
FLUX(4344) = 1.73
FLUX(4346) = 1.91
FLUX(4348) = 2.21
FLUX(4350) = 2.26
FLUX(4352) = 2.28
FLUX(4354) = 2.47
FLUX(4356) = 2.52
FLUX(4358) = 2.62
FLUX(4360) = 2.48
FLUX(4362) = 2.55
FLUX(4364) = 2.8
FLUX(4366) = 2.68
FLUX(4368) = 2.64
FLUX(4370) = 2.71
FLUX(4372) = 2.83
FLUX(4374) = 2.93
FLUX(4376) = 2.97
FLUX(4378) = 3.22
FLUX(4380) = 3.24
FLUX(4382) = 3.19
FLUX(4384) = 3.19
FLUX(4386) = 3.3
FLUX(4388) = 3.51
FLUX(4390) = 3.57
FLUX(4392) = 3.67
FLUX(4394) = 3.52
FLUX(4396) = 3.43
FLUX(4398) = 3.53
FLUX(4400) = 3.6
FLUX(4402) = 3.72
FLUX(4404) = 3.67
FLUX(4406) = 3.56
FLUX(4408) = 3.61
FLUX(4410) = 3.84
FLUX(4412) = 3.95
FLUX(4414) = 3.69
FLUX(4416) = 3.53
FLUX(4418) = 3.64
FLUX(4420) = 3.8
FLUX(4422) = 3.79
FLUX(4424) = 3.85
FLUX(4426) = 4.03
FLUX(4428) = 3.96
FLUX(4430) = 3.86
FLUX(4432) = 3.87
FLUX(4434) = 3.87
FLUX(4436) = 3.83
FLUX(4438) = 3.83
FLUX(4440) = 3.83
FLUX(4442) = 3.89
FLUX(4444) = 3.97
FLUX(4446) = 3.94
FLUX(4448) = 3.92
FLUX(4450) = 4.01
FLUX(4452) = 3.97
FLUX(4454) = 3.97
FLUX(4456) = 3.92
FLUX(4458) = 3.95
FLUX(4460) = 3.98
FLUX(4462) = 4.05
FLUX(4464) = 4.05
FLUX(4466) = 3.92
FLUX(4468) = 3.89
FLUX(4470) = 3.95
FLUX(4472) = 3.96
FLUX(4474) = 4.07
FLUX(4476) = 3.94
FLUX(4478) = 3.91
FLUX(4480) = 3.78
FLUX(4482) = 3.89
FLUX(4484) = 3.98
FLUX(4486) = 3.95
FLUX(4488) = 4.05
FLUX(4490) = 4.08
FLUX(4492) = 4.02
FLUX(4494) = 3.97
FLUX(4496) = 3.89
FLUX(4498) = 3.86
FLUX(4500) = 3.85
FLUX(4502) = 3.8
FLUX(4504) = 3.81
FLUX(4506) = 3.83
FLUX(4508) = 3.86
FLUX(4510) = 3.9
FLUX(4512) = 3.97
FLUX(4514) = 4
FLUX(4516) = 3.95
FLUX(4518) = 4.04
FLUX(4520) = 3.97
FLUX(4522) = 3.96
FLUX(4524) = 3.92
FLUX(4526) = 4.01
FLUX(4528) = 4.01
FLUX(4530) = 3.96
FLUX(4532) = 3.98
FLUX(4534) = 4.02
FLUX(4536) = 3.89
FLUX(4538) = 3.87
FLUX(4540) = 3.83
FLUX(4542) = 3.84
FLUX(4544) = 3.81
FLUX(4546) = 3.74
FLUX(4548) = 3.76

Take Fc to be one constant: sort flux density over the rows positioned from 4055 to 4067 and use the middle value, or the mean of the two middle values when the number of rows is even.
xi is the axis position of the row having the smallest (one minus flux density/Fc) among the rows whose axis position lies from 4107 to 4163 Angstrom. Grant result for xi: 4158 Angstrom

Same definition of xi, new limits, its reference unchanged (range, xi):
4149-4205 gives 4184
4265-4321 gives 4268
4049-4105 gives 4056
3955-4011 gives 4004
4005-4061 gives 4042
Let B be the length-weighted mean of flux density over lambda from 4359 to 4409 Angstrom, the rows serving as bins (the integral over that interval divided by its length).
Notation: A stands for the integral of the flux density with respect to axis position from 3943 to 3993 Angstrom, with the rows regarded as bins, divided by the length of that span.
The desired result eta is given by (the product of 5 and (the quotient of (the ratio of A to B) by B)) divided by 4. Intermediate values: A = 3.1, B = 3.20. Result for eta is 0.38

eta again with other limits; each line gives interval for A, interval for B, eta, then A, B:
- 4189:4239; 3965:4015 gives 0.50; 4.5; 3.36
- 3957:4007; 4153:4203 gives 0.20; 3.2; 4.42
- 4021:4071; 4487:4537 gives 0.34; 4.2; 3.94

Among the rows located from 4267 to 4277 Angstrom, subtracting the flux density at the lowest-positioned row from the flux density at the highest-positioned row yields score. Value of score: -0.2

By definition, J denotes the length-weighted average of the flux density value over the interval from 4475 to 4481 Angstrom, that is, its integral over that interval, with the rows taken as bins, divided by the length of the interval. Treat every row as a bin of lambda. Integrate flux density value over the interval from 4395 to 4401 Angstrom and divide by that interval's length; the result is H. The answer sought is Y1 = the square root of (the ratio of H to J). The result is 0.95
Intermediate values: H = 3.5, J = 3.88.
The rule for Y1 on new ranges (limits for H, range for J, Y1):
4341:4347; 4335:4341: 0.96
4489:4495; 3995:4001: 1.04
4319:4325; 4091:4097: 1.05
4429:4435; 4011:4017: 0.95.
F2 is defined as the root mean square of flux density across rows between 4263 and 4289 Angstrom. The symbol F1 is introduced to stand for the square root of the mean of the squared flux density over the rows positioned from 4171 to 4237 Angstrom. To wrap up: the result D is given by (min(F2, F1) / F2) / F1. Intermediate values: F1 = 4.5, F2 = 4.06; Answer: 0.222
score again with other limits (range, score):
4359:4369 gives 0.2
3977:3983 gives 0.1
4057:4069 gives -0.2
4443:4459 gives 0.0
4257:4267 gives -0.2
